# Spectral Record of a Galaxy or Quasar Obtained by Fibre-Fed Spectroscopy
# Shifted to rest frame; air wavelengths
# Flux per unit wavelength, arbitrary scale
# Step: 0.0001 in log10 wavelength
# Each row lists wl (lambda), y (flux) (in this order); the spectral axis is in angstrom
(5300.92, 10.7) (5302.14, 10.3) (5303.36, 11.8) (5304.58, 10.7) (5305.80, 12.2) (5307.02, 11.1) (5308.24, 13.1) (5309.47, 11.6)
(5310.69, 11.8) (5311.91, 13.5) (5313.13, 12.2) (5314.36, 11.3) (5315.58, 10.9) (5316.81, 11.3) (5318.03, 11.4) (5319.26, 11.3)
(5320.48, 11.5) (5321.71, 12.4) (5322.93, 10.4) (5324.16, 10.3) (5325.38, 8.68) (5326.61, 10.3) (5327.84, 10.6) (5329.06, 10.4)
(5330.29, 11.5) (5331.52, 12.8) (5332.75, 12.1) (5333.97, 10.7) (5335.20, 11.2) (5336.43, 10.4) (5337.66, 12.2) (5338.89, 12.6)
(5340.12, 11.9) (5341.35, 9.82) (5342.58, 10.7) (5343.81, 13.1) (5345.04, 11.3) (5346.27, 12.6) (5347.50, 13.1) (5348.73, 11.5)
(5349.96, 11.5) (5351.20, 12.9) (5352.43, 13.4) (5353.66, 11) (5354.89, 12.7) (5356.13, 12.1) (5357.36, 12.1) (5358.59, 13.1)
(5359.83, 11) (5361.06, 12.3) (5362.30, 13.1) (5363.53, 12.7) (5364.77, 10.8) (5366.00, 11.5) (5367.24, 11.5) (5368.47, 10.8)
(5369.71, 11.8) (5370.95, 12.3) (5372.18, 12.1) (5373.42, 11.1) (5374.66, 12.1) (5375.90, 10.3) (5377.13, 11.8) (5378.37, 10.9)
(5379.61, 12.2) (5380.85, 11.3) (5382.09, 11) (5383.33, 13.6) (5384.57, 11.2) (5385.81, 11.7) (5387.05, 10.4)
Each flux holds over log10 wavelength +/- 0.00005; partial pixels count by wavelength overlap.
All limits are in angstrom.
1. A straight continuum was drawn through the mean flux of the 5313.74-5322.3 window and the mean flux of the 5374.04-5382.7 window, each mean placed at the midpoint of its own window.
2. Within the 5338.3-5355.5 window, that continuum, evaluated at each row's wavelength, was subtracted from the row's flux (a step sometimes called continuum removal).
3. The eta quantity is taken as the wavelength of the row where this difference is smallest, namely 5341.35 angstrom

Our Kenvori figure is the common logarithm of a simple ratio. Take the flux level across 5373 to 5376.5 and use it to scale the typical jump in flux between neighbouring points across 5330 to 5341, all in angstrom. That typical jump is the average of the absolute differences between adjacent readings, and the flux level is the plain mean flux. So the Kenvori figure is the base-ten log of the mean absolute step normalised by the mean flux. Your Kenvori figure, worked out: -1.07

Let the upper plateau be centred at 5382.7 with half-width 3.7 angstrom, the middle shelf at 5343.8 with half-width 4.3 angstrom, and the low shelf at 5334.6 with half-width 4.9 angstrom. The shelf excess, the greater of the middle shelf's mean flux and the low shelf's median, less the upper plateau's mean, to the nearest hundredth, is -0.03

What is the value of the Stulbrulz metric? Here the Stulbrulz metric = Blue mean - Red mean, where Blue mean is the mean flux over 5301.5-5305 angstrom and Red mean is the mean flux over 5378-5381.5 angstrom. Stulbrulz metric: -0.5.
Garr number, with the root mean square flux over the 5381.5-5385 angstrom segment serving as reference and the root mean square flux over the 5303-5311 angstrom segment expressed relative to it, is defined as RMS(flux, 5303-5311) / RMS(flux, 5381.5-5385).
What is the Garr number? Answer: 0.98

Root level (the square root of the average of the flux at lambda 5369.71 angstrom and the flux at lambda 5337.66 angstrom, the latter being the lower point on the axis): 3.46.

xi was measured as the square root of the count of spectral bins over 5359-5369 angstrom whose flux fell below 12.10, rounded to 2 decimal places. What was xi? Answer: 2.24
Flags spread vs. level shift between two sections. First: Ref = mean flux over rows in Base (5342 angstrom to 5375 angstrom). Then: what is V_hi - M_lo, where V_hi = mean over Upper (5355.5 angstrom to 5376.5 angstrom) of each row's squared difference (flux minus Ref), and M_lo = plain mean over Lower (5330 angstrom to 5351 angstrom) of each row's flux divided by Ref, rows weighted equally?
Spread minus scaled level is -0.31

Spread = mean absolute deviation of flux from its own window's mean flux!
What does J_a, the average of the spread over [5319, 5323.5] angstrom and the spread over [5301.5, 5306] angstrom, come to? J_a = 0.65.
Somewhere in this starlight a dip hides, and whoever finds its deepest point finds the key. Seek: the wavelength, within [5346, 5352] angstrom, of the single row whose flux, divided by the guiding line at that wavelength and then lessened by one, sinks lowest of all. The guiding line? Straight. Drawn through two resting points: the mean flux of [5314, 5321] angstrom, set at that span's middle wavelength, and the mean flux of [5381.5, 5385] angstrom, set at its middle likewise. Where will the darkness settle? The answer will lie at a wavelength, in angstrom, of 5349.96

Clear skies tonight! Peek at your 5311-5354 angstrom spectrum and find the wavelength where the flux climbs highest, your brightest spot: 5311.91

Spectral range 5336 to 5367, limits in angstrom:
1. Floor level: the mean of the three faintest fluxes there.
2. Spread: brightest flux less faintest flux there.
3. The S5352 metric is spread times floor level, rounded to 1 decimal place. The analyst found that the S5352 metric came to 36.9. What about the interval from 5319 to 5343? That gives 39.6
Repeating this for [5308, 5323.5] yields 33.7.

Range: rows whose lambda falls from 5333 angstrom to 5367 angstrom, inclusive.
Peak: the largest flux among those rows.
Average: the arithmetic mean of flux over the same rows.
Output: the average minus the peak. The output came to -1.5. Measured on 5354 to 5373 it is -1.1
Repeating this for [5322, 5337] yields -2.0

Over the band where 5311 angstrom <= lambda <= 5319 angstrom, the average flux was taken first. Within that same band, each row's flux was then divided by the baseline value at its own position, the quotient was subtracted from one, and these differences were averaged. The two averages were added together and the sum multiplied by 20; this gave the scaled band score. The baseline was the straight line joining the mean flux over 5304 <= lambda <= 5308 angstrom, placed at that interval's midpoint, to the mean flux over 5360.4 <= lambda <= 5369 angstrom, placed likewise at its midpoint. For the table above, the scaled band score 235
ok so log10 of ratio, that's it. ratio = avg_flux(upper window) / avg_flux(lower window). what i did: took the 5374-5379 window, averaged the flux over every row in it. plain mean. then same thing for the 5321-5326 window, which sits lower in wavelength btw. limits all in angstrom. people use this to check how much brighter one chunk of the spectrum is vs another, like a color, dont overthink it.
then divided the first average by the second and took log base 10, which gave 0.033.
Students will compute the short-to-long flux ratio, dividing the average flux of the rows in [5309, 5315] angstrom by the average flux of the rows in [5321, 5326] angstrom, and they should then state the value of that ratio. 1.16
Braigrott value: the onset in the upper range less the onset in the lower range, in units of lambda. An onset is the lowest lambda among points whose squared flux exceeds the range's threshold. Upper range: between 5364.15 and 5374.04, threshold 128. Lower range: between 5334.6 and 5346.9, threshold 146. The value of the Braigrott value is 28.3 angstrom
